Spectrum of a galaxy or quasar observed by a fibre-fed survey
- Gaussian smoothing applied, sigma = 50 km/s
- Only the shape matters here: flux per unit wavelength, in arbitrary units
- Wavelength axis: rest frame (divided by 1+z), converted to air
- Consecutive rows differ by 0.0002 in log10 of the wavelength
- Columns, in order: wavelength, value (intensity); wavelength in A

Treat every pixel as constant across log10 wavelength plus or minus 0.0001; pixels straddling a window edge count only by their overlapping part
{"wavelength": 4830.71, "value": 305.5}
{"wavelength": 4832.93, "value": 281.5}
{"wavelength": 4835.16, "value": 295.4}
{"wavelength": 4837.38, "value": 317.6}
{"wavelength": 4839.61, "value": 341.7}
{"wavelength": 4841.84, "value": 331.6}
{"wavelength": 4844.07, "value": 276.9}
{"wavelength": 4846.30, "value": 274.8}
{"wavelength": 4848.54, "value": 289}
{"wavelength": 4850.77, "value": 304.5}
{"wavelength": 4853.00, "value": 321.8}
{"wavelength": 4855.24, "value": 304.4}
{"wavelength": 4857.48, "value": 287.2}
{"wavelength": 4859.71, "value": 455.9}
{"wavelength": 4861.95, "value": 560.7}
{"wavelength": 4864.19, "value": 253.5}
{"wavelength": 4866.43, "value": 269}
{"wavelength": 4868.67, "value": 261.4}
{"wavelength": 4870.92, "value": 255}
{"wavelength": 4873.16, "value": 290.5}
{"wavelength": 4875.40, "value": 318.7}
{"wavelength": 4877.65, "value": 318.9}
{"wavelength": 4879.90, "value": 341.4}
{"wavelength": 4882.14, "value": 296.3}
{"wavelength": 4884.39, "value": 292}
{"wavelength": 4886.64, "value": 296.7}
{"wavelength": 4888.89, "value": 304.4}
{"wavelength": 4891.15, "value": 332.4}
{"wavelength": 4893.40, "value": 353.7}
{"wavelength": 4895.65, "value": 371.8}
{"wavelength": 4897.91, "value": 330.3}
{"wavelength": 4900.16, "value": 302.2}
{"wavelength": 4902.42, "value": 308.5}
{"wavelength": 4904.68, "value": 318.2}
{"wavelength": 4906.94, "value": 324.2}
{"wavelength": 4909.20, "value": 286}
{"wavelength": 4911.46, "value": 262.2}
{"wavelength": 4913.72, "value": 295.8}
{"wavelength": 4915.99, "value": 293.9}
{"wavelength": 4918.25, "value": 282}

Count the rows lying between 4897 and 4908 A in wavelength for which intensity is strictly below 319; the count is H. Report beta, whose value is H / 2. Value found 1.5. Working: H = 3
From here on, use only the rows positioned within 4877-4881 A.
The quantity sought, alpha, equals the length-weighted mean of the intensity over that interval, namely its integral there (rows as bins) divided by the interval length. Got 331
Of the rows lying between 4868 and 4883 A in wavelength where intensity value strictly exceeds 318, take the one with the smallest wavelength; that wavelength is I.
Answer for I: 4875.40 A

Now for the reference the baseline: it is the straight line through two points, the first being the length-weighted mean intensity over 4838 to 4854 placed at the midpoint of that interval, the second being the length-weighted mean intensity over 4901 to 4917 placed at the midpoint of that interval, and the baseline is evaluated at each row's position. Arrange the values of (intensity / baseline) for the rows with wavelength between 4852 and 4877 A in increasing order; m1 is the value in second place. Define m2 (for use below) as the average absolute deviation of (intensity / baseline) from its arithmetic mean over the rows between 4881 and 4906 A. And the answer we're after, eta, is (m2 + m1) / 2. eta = 0.46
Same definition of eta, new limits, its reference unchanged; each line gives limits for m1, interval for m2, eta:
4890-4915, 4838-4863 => 0.58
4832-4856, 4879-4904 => 0.49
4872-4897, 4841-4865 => 0.59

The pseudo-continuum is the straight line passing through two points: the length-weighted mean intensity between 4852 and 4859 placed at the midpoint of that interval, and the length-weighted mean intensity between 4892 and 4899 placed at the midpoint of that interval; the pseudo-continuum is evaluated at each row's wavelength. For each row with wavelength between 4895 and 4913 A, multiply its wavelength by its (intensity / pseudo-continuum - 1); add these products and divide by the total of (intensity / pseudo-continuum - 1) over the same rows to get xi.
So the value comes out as 4906.9 A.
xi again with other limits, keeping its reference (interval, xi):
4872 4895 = 4882.7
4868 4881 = 4871.2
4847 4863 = 4862.1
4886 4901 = 4892.6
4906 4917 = 4911.9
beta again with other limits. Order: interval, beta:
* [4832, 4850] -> 3.0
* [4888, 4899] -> 0.5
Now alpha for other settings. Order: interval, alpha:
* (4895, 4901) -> 333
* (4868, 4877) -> 284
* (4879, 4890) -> 306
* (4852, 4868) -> 348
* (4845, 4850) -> 283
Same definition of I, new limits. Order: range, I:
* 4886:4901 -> 4891.15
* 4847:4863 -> 4853.00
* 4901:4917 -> 4904.68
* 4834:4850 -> 4839.61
